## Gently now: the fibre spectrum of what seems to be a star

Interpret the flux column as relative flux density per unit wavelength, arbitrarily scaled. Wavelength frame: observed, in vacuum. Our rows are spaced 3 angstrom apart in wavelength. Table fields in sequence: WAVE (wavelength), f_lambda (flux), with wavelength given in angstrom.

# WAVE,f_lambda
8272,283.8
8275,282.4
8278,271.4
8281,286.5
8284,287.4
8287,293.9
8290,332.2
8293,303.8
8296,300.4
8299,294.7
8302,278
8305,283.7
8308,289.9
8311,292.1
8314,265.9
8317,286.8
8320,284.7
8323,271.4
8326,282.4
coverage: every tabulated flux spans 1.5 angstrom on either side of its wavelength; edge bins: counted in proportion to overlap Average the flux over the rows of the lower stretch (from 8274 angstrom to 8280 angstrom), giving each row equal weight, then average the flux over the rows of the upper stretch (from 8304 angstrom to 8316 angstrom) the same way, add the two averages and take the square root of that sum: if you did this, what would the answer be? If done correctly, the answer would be 23.7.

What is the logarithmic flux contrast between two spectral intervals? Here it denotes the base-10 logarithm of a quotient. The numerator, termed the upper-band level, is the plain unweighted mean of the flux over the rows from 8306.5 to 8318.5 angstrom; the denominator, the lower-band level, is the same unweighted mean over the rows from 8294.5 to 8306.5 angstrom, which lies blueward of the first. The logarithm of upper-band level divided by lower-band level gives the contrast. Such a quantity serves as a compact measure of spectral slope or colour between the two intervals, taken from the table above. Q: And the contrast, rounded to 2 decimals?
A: -0.01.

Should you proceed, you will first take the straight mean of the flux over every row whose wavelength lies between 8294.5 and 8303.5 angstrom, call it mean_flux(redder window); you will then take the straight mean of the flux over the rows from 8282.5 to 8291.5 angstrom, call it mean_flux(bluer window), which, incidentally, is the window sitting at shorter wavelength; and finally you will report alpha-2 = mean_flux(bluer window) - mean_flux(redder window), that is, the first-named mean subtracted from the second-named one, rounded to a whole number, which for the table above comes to 13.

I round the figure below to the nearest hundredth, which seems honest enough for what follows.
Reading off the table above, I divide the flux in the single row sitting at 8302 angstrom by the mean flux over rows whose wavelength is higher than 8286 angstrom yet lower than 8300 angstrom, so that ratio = 0.91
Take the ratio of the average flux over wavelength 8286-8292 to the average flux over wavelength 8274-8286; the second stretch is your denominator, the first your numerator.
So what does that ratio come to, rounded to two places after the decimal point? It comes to 1.11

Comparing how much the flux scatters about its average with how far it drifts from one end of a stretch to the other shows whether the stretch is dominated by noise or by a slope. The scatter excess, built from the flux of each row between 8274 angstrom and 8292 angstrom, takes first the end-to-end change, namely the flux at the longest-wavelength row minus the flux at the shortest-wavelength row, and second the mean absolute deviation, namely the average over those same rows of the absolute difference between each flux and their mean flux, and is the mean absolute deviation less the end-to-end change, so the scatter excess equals -36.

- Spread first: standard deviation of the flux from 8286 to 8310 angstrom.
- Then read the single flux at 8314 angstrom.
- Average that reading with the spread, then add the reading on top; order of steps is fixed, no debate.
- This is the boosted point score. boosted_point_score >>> 407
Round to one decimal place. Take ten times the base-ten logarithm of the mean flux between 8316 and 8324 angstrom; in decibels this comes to 24.5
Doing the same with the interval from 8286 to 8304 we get 24.8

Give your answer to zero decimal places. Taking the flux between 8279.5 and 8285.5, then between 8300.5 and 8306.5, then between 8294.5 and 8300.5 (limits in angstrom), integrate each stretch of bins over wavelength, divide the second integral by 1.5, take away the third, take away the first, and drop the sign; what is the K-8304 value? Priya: 2384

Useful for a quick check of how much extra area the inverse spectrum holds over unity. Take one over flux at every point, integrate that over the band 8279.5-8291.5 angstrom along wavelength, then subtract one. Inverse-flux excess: -0.960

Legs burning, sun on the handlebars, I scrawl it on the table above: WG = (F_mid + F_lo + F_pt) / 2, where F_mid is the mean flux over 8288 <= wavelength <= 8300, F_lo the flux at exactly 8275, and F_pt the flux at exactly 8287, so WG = 442.0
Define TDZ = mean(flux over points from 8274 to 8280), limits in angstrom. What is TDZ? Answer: 277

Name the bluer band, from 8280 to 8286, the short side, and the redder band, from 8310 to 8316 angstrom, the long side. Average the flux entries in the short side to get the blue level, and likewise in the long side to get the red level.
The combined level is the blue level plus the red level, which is 566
